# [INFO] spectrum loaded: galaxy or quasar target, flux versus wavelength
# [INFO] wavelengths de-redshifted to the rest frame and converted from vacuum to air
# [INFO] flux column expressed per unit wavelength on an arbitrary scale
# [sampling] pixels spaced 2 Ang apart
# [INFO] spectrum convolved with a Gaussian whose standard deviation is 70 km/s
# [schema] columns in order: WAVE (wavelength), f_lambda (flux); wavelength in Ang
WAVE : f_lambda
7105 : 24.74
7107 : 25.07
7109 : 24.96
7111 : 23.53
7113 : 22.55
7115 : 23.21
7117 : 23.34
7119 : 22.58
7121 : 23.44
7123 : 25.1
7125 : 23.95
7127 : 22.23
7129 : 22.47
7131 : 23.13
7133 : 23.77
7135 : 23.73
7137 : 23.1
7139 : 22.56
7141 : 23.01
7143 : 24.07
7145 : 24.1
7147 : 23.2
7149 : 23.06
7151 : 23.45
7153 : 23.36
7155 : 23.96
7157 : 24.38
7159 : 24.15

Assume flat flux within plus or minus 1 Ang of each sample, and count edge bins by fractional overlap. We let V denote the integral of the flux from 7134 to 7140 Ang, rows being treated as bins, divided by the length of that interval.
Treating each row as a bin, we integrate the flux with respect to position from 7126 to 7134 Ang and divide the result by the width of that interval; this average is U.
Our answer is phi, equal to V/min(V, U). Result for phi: 1.01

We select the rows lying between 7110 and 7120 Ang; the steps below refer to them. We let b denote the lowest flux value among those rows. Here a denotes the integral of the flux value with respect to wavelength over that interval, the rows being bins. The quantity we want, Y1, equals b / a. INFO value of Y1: 0.0979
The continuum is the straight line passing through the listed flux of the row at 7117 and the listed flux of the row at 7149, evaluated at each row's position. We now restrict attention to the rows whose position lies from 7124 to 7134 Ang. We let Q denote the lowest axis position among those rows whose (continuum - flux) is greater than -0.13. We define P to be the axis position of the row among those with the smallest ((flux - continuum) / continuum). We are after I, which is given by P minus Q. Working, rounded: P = 7127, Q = 7127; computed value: 0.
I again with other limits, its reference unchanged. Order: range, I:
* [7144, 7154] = 2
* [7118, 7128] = 8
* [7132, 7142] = 2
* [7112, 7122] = 0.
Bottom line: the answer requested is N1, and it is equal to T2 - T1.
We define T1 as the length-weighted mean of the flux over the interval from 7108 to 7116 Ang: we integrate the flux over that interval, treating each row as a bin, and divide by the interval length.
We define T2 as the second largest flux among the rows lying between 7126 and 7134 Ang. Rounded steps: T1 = 23.6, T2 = 23.13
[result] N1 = -0.43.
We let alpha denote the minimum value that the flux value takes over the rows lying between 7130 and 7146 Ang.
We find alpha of 22.56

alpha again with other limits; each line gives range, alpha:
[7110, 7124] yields 22.55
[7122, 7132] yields 22.23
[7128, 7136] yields 22.47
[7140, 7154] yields 23.01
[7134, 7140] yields 22.56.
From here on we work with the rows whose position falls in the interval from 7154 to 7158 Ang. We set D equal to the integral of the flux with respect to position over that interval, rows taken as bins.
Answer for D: 96.7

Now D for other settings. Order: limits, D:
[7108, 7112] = 97.0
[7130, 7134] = 93.8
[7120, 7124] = 97.1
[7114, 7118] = 93.1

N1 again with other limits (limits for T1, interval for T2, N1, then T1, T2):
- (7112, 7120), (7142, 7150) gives 1.15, 22.9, 24.07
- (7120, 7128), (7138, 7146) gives 0.39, 23.7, 24.07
